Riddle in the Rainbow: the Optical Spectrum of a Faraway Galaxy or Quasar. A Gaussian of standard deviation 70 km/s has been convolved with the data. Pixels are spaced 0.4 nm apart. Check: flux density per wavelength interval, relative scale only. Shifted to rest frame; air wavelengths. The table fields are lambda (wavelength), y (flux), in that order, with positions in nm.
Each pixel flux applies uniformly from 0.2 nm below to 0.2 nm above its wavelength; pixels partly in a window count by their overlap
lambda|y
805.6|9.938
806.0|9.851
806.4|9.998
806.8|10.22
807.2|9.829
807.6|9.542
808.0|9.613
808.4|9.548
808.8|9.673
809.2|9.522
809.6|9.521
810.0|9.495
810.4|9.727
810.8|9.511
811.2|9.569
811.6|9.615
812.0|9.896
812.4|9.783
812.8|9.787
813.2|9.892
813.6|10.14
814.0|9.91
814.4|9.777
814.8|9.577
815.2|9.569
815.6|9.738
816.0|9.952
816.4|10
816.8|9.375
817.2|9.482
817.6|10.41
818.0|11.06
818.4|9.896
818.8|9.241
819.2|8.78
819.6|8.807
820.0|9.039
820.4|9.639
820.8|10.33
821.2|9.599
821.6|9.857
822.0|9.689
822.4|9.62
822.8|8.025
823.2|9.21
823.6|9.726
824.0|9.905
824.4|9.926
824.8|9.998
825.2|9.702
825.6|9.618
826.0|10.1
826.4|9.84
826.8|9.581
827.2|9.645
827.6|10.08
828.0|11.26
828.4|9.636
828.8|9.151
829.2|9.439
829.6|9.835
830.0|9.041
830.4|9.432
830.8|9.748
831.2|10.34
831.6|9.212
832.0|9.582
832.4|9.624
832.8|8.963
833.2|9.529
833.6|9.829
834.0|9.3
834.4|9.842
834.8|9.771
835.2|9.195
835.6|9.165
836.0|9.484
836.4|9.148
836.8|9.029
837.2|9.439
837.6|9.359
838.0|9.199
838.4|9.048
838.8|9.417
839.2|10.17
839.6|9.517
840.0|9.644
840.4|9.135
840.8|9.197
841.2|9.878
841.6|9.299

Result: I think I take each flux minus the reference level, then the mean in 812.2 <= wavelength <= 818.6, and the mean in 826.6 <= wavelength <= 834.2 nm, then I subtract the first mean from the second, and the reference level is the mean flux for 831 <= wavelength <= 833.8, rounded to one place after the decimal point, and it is -0.3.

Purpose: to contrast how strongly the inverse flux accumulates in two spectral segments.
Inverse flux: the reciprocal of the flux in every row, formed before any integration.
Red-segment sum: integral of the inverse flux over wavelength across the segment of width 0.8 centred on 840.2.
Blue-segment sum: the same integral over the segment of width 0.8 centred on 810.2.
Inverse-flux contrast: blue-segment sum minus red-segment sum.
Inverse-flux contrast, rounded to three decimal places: -0.002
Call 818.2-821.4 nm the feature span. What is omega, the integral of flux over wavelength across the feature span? 30.1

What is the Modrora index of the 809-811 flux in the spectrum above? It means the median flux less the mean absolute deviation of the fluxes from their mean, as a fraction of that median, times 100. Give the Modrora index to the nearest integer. 99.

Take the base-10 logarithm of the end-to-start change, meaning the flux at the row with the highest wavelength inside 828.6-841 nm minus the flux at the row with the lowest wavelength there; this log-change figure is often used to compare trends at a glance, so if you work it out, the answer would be -1.34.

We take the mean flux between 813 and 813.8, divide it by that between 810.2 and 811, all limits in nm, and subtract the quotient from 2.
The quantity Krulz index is 0.96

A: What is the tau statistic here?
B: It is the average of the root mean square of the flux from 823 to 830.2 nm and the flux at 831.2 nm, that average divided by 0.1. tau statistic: 100.6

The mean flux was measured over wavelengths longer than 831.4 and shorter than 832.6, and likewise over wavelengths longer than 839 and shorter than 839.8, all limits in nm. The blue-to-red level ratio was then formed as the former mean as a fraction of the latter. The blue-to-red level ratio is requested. 0.96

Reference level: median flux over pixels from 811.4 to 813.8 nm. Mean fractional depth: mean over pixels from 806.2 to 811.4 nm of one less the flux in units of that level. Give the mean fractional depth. 0.017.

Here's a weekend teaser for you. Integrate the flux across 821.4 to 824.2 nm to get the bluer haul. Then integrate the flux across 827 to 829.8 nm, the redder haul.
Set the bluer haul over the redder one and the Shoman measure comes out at 0.96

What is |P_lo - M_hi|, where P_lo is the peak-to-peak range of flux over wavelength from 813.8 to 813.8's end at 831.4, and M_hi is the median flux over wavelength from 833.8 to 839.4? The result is 6.1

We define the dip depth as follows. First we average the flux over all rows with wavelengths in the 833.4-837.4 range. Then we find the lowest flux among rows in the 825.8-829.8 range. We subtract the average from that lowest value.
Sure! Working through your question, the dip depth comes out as -0.3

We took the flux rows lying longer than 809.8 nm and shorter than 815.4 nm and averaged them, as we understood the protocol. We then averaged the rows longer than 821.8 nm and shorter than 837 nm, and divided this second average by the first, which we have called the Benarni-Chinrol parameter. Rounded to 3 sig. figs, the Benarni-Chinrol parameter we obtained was 0.985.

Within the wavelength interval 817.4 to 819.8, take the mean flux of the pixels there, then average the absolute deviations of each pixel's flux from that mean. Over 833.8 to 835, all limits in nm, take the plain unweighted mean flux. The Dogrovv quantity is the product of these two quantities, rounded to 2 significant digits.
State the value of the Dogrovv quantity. 7.3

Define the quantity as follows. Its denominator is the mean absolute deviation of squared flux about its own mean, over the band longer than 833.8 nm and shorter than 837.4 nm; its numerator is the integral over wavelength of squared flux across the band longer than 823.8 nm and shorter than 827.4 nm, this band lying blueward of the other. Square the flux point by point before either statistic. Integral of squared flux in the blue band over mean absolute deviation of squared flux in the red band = 80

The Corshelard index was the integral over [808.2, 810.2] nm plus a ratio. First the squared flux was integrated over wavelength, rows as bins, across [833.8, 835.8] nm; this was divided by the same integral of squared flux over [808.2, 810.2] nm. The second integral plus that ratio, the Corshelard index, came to 183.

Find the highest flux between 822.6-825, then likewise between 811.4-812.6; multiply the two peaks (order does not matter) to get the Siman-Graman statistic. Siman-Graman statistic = 99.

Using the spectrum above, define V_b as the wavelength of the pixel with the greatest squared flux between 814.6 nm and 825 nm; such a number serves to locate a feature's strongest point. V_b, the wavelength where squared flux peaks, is 818.0 nm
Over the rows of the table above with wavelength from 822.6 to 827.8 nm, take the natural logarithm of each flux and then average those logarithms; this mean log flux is 2.26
